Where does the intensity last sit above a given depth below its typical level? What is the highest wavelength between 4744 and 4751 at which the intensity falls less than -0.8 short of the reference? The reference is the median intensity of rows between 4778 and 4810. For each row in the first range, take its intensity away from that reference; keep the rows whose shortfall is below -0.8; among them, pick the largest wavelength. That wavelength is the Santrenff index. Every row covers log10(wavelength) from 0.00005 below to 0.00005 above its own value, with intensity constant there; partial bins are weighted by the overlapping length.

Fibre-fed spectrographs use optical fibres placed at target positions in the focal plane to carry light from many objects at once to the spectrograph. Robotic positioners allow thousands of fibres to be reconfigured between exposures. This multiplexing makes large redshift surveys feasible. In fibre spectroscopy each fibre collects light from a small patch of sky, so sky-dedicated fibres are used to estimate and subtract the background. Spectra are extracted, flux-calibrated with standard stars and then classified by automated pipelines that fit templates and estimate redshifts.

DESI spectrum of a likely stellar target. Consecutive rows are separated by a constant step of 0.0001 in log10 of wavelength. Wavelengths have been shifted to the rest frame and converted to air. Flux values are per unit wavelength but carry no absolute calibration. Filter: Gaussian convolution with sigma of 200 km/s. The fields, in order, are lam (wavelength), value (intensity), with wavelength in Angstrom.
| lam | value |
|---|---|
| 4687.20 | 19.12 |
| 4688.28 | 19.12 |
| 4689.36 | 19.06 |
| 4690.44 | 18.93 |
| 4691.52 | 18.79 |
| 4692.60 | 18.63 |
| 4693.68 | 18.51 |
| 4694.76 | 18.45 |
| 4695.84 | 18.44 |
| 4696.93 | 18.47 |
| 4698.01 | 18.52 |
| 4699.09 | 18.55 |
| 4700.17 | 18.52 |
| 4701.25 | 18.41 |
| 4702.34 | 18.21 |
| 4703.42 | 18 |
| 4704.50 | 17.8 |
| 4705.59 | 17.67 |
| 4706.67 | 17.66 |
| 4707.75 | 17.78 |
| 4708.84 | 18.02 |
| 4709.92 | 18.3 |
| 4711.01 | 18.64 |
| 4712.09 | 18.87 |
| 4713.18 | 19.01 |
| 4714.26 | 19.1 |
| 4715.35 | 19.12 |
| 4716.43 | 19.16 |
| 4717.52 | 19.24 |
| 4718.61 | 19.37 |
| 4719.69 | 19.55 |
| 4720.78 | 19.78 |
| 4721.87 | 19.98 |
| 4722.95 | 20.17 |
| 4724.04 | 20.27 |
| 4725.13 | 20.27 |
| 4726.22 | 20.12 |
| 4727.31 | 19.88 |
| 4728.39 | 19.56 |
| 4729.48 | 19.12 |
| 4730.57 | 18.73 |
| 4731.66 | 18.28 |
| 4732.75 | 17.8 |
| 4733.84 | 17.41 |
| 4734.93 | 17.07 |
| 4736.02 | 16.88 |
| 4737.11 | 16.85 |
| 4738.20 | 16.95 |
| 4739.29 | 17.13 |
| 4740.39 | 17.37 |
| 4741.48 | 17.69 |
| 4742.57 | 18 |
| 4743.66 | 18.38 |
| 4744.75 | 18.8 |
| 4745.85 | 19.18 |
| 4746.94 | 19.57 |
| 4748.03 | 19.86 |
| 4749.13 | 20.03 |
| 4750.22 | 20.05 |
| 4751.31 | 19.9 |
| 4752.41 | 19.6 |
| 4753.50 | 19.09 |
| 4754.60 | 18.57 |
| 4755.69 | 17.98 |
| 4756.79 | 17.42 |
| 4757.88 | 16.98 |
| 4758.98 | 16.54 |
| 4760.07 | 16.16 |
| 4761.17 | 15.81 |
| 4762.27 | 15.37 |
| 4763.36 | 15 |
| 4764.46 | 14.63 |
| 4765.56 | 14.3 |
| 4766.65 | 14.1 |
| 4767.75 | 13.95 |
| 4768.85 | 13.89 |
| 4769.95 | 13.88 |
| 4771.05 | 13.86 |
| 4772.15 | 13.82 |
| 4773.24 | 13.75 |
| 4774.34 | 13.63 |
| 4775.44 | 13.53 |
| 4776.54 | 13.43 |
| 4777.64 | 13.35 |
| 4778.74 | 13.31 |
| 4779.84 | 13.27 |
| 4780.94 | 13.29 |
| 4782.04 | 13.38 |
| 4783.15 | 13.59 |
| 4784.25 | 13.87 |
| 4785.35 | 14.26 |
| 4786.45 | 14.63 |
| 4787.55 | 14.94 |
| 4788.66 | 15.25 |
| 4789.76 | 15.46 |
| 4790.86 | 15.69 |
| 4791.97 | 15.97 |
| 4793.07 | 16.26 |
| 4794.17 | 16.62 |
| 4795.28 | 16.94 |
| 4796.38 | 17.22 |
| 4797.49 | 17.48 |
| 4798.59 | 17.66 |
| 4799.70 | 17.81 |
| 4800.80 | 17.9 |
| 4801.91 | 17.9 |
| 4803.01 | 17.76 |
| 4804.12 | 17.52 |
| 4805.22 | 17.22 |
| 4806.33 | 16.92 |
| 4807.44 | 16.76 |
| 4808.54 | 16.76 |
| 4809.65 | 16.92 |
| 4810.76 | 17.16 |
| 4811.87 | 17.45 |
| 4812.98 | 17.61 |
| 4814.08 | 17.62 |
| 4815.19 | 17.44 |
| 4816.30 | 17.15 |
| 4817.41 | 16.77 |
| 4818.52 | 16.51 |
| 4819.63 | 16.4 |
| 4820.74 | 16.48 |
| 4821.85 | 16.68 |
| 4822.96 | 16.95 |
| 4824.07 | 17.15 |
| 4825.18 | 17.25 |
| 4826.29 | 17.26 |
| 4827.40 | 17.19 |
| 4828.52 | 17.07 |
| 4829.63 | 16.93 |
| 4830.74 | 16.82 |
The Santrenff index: 4750.22 Angstrom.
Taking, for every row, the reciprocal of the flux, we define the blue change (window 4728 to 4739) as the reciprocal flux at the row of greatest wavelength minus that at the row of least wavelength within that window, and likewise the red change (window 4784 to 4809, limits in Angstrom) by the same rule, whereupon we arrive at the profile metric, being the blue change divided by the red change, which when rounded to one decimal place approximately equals -0.6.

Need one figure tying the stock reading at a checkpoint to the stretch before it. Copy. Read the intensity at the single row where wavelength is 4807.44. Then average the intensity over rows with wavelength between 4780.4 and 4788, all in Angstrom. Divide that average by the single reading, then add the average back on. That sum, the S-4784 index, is 14.8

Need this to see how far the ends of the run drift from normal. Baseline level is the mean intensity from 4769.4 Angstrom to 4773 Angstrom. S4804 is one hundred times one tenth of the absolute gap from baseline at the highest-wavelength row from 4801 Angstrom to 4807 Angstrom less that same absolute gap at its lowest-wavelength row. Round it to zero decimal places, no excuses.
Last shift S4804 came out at -10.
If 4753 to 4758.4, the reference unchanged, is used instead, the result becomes -21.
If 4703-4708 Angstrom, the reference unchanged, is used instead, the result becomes -2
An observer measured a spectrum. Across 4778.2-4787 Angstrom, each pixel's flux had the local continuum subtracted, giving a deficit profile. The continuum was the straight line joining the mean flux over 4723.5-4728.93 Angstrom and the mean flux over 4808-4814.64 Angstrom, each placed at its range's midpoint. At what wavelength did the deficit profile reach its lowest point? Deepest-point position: 4779.84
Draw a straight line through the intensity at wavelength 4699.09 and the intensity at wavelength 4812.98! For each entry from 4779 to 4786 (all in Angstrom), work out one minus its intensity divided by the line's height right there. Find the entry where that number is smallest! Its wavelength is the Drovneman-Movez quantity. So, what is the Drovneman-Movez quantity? 4785.35 Angstrom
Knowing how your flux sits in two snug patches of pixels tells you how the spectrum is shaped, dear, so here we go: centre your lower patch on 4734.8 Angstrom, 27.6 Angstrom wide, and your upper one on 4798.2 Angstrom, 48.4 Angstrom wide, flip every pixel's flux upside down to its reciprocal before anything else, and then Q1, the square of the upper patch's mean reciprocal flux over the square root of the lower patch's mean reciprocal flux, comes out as 0.017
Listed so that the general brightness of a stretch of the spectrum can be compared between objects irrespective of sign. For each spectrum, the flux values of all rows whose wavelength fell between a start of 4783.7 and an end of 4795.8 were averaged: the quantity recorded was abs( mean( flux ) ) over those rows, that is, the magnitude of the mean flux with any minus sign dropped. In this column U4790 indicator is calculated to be 15.4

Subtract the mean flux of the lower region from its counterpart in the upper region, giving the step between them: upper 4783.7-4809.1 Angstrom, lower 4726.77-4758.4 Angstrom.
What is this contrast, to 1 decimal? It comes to -1.9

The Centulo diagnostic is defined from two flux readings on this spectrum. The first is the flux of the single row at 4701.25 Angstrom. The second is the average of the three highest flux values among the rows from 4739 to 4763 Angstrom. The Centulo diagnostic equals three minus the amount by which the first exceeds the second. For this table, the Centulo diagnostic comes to 4.6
